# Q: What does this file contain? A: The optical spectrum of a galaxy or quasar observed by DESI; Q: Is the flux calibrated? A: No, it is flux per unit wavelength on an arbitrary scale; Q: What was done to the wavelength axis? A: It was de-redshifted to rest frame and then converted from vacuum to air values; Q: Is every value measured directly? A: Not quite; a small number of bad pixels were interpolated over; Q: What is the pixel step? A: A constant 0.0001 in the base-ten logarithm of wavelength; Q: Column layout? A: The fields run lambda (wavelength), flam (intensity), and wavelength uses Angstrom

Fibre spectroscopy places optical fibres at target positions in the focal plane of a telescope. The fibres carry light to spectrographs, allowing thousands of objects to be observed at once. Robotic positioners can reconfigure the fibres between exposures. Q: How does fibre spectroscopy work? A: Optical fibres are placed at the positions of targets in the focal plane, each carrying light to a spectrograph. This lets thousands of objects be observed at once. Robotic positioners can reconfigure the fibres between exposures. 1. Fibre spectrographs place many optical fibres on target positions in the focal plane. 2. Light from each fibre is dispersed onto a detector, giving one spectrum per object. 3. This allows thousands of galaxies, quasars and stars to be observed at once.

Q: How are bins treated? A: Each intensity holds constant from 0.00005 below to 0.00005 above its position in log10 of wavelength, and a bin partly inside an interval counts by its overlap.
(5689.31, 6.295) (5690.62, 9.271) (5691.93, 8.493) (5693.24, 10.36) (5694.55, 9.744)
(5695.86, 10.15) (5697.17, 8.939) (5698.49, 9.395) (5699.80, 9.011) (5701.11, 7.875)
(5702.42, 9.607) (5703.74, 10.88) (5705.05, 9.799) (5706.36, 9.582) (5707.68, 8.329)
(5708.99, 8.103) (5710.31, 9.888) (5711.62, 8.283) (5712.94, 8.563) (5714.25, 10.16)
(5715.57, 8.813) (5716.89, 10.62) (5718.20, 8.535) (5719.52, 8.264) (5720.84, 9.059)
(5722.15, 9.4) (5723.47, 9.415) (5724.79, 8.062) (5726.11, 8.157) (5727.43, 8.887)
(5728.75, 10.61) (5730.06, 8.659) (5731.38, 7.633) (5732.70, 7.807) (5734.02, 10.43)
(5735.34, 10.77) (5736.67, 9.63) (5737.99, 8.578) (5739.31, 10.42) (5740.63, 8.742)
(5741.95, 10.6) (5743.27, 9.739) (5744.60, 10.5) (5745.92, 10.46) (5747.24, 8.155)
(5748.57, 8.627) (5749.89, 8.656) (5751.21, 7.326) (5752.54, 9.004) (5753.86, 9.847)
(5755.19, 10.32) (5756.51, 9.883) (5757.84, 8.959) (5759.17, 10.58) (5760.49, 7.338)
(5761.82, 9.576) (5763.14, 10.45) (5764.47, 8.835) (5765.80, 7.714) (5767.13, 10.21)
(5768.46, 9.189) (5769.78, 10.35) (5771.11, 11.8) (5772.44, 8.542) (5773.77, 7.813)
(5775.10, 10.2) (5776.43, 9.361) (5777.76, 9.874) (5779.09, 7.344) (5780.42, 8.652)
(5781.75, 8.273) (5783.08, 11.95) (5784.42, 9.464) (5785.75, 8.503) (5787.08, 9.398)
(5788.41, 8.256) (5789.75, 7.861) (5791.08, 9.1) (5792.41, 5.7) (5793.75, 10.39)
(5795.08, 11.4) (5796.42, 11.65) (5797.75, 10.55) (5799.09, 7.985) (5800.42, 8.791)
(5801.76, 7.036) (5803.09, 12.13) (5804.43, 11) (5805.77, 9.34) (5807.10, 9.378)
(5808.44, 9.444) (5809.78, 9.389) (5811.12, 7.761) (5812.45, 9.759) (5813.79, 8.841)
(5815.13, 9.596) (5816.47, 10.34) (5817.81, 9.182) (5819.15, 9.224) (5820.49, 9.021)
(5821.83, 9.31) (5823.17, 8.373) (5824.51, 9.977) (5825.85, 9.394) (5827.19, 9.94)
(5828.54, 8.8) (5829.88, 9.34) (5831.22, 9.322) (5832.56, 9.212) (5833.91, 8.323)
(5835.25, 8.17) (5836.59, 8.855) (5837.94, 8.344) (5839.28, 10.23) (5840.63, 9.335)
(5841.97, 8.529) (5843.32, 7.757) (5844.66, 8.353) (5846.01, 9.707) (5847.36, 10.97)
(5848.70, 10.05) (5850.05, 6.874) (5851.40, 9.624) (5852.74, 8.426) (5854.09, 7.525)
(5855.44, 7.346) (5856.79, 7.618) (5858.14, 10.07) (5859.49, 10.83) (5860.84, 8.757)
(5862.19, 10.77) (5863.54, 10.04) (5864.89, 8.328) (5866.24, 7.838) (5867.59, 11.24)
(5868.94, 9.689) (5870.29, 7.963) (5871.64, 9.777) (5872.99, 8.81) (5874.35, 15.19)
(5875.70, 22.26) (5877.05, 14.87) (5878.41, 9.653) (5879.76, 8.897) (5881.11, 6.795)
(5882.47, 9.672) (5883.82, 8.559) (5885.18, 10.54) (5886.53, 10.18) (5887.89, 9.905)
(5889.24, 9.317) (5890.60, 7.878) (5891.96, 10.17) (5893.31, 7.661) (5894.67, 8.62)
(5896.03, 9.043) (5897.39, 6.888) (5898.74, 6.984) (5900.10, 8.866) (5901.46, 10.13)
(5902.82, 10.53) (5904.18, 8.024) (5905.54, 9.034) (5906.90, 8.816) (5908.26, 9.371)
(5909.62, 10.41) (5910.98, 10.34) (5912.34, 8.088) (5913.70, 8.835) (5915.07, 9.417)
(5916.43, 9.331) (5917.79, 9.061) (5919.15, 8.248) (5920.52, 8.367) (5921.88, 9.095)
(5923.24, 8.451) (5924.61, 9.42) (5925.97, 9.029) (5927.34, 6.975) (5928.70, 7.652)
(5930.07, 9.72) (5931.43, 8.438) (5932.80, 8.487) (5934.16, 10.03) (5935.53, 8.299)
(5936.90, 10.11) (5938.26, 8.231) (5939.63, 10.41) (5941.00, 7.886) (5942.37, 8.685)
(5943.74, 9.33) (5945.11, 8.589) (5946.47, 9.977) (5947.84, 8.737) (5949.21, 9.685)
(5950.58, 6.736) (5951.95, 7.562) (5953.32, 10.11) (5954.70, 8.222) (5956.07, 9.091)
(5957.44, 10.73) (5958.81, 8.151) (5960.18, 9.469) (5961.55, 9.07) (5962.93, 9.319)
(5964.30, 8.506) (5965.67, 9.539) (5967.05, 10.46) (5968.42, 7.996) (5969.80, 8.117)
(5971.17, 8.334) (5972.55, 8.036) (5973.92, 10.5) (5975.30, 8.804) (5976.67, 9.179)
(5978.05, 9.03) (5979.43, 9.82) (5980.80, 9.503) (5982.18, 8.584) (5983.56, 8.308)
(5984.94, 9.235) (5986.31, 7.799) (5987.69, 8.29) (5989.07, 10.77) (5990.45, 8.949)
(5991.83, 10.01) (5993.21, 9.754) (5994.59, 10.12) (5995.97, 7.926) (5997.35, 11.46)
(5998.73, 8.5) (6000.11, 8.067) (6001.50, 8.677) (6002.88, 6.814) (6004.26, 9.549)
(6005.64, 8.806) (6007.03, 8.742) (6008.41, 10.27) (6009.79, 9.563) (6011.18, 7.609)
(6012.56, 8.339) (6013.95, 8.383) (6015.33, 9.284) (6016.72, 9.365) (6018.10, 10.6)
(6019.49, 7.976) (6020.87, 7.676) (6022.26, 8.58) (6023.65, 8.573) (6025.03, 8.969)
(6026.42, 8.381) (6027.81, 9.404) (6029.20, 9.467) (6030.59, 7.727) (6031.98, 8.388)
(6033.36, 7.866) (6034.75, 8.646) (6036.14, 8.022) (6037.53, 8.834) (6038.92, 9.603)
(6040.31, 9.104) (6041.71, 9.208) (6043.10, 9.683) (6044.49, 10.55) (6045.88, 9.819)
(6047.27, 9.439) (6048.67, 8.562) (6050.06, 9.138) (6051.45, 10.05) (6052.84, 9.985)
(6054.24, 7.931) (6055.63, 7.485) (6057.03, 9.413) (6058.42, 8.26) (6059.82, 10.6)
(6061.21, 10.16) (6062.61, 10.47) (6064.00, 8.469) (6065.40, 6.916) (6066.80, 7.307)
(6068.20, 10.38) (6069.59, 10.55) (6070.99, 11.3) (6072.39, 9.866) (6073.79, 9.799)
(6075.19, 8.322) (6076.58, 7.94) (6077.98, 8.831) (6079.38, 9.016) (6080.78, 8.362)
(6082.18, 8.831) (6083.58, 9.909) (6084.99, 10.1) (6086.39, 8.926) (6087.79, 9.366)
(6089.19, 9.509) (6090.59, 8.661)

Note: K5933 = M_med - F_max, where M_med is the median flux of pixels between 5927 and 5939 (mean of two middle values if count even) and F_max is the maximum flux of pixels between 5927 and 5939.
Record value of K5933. -1.7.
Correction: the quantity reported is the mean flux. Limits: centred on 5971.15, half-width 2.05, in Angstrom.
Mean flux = 8.2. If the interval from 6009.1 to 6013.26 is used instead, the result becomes 8.5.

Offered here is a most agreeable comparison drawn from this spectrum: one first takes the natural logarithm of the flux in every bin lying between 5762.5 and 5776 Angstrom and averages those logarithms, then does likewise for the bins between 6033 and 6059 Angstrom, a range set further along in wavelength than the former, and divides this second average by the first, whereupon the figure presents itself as 0.98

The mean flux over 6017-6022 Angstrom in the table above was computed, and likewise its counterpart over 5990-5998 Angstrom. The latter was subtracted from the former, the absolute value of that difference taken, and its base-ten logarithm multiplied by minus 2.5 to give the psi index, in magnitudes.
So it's 0.1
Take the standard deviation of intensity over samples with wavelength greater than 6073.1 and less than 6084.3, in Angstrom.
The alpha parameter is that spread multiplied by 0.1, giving 0.07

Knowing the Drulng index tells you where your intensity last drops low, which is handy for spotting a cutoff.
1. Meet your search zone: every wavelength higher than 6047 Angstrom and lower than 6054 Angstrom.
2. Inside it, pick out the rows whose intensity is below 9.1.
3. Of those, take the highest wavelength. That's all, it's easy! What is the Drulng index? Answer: 6048.67 Angstrom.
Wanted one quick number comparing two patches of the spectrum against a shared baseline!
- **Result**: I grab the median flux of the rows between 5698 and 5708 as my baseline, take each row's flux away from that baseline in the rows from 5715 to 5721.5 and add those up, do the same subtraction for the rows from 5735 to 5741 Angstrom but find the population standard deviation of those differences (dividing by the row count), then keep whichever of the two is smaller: 0.87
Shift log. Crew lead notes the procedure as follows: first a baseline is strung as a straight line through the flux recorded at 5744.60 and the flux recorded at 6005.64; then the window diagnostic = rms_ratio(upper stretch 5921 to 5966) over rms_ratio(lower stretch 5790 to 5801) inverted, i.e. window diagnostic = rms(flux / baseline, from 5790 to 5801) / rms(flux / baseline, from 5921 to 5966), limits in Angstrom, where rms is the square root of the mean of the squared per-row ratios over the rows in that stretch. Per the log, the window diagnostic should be 0.97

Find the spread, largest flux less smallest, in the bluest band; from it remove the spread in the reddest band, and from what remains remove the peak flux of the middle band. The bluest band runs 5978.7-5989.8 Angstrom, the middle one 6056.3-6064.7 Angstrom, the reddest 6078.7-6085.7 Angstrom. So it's -9.4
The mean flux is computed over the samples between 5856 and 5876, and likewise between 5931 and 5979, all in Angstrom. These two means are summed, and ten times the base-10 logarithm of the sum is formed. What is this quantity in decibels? 12.9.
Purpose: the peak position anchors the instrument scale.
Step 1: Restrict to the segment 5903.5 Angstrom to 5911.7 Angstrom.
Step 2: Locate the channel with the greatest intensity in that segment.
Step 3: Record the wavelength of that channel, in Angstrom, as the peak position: 5909.62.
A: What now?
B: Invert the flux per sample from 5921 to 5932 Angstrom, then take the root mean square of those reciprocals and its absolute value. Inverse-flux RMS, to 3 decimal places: 0.118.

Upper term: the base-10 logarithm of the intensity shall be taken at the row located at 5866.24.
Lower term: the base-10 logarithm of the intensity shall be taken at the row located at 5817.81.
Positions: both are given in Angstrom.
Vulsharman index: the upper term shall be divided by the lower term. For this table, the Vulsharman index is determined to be 0.93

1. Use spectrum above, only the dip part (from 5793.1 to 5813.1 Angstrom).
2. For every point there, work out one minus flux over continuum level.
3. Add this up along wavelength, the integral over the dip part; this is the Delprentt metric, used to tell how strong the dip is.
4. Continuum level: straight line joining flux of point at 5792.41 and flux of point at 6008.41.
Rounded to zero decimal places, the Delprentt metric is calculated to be -13 Angstrom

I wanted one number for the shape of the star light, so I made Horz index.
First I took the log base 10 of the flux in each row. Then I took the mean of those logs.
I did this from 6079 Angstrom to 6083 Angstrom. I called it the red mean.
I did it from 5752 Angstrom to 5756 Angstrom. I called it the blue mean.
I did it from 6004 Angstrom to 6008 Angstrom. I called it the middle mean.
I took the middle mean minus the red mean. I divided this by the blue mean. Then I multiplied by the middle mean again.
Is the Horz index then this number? 0.014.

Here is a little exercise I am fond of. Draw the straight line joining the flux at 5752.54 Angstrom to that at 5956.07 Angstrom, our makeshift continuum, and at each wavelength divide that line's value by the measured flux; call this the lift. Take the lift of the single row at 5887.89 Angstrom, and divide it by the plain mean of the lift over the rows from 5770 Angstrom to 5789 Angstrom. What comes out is 0.92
